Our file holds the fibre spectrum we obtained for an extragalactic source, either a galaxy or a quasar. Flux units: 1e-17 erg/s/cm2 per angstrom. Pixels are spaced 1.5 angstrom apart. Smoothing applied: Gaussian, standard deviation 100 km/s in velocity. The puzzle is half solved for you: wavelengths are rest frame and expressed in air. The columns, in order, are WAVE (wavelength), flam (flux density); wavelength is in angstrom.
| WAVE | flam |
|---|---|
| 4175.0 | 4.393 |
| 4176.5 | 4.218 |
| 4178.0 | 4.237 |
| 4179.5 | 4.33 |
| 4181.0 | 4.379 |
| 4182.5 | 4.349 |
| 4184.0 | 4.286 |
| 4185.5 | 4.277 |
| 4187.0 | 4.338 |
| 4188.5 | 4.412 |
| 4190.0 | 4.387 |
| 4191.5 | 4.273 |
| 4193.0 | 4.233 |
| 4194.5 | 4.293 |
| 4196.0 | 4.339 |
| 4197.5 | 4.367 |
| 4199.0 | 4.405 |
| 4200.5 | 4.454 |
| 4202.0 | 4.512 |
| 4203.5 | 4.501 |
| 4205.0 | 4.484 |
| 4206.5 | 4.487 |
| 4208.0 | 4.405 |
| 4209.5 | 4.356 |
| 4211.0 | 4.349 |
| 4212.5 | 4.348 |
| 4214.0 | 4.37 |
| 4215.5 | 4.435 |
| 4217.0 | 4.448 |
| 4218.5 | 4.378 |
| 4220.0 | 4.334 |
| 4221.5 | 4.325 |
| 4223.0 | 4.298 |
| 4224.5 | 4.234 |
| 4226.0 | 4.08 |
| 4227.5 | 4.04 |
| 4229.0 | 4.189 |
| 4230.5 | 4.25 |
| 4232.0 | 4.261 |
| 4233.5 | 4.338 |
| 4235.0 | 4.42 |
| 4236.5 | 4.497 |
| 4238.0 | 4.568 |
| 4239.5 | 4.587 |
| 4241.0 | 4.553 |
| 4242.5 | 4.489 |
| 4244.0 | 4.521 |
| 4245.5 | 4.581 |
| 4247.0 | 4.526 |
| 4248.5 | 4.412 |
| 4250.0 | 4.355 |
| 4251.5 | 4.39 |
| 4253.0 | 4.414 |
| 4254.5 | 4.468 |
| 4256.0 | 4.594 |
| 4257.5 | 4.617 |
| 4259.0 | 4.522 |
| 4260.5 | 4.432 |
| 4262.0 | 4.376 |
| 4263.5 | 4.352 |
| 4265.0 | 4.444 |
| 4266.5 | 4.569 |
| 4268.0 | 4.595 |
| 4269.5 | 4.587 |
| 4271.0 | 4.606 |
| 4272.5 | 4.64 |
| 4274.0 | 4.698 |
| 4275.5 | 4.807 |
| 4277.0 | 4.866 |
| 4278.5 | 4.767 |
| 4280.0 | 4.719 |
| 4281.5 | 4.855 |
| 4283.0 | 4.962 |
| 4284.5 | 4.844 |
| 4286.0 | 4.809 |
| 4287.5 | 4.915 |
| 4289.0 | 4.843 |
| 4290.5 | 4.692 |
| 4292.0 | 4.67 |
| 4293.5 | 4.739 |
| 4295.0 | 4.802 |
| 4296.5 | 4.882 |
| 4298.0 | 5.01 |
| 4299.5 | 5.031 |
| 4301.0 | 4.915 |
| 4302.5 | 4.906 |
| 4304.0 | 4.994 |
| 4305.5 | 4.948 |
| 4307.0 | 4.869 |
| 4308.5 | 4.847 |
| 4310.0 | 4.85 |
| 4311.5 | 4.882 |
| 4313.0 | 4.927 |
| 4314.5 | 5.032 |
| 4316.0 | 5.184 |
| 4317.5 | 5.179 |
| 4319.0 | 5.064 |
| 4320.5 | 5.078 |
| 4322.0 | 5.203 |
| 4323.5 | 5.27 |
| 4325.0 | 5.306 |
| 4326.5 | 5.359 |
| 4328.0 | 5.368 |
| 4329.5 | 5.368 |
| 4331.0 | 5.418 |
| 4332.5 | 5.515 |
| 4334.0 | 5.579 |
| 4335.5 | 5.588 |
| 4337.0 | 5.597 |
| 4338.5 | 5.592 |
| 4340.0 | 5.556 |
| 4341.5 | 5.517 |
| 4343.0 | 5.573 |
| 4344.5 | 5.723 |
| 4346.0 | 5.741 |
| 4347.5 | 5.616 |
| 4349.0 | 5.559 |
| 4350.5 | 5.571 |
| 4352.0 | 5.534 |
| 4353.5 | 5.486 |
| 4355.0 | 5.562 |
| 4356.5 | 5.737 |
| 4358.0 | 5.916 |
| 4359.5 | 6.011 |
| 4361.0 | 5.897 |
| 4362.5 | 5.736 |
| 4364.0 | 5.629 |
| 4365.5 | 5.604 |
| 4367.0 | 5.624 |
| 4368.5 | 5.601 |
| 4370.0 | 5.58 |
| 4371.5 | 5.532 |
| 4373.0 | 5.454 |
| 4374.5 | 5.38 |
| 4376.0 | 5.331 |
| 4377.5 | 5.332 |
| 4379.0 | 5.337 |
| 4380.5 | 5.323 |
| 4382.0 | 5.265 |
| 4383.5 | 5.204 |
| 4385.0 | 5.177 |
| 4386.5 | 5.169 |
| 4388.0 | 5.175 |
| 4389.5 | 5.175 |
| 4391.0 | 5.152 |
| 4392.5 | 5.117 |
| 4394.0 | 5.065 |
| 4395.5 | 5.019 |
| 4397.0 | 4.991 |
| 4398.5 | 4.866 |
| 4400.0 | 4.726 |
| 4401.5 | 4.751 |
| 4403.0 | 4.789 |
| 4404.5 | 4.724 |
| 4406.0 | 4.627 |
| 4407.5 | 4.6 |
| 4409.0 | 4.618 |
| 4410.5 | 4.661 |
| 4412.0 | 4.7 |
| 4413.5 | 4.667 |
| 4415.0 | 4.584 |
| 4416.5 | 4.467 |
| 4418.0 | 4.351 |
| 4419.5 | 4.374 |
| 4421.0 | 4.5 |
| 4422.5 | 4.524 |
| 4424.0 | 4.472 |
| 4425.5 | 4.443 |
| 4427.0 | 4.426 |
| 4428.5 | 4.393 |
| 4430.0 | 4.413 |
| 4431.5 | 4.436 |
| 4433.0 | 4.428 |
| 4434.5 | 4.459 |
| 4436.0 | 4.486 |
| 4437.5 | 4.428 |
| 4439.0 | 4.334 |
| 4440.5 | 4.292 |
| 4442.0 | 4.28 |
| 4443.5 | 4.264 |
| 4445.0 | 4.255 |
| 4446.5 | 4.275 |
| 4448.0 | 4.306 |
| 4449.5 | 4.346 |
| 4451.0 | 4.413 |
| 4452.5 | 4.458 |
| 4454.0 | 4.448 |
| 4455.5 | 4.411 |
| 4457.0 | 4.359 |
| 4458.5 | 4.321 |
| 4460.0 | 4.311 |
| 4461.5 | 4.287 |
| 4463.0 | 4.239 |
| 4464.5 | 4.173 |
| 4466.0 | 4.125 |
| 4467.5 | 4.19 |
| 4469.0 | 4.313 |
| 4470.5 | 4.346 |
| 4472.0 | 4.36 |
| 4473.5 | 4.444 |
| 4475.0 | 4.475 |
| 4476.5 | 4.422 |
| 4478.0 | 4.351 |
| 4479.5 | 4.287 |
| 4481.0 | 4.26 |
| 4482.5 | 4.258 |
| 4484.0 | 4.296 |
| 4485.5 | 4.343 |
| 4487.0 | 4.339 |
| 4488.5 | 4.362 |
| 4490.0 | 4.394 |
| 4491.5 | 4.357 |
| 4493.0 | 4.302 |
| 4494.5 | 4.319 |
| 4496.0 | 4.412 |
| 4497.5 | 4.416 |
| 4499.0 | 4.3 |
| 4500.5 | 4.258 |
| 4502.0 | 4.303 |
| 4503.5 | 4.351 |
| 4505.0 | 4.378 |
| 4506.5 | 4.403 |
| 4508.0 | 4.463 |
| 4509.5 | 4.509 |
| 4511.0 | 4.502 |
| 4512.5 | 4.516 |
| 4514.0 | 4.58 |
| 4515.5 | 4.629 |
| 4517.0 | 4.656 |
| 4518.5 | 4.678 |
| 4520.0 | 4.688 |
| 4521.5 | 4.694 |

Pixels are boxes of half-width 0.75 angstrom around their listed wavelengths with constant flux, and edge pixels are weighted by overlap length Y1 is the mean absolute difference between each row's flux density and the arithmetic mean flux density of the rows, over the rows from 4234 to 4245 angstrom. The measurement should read 0.04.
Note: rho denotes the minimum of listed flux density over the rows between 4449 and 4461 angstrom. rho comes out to 4.311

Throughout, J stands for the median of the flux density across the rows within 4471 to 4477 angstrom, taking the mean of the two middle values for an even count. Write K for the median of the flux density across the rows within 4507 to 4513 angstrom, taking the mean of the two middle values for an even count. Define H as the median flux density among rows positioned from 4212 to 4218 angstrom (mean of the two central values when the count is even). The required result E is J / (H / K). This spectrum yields 4.5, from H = 4.4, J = 4.4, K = 4.51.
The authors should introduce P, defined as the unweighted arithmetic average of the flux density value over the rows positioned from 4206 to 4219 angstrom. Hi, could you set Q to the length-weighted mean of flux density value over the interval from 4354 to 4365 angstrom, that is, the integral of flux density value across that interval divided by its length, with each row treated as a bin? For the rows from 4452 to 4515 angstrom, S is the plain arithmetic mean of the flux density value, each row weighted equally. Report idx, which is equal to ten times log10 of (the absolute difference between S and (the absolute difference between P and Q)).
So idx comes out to 4.7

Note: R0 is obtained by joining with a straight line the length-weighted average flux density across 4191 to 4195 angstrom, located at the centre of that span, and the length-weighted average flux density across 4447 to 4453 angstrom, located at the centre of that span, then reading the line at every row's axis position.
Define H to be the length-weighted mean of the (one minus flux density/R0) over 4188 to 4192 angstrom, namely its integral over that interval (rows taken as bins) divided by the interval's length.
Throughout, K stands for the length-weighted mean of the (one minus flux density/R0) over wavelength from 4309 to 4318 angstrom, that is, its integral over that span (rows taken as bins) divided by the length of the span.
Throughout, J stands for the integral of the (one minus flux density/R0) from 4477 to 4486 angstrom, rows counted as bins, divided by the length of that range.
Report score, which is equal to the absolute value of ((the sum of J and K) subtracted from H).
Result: 0.12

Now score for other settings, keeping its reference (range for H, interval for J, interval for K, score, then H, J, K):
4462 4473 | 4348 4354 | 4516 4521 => 0.37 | 0.03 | -0.28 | -0.06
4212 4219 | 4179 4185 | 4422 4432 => 0.01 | -0.03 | -0.02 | -0.02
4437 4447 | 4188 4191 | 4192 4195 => 0.04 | 0.02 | -0.03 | 0.00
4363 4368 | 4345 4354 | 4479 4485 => 0.03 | -0.30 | -0.29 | 0.02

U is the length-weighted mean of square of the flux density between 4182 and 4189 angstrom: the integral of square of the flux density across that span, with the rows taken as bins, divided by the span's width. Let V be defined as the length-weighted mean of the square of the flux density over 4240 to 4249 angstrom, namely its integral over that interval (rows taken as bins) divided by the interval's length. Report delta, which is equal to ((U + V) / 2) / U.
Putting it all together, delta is 1.04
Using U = 18.7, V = 20.4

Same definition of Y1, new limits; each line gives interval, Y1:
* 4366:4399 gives 0.17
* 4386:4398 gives 0.06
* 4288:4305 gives 0.10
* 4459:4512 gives 0.07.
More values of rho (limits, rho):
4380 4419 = 4.351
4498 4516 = 4.258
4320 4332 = 5.078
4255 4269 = 4.352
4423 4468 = 4.125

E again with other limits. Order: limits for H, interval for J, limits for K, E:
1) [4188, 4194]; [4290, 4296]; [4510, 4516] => 5.0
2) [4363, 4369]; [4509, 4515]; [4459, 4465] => 3.4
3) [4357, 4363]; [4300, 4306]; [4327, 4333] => 4.5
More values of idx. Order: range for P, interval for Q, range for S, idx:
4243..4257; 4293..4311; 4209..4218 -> 6.0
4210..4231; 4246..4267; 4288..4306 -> 6.7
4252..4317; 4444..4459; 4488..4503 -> 6.0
